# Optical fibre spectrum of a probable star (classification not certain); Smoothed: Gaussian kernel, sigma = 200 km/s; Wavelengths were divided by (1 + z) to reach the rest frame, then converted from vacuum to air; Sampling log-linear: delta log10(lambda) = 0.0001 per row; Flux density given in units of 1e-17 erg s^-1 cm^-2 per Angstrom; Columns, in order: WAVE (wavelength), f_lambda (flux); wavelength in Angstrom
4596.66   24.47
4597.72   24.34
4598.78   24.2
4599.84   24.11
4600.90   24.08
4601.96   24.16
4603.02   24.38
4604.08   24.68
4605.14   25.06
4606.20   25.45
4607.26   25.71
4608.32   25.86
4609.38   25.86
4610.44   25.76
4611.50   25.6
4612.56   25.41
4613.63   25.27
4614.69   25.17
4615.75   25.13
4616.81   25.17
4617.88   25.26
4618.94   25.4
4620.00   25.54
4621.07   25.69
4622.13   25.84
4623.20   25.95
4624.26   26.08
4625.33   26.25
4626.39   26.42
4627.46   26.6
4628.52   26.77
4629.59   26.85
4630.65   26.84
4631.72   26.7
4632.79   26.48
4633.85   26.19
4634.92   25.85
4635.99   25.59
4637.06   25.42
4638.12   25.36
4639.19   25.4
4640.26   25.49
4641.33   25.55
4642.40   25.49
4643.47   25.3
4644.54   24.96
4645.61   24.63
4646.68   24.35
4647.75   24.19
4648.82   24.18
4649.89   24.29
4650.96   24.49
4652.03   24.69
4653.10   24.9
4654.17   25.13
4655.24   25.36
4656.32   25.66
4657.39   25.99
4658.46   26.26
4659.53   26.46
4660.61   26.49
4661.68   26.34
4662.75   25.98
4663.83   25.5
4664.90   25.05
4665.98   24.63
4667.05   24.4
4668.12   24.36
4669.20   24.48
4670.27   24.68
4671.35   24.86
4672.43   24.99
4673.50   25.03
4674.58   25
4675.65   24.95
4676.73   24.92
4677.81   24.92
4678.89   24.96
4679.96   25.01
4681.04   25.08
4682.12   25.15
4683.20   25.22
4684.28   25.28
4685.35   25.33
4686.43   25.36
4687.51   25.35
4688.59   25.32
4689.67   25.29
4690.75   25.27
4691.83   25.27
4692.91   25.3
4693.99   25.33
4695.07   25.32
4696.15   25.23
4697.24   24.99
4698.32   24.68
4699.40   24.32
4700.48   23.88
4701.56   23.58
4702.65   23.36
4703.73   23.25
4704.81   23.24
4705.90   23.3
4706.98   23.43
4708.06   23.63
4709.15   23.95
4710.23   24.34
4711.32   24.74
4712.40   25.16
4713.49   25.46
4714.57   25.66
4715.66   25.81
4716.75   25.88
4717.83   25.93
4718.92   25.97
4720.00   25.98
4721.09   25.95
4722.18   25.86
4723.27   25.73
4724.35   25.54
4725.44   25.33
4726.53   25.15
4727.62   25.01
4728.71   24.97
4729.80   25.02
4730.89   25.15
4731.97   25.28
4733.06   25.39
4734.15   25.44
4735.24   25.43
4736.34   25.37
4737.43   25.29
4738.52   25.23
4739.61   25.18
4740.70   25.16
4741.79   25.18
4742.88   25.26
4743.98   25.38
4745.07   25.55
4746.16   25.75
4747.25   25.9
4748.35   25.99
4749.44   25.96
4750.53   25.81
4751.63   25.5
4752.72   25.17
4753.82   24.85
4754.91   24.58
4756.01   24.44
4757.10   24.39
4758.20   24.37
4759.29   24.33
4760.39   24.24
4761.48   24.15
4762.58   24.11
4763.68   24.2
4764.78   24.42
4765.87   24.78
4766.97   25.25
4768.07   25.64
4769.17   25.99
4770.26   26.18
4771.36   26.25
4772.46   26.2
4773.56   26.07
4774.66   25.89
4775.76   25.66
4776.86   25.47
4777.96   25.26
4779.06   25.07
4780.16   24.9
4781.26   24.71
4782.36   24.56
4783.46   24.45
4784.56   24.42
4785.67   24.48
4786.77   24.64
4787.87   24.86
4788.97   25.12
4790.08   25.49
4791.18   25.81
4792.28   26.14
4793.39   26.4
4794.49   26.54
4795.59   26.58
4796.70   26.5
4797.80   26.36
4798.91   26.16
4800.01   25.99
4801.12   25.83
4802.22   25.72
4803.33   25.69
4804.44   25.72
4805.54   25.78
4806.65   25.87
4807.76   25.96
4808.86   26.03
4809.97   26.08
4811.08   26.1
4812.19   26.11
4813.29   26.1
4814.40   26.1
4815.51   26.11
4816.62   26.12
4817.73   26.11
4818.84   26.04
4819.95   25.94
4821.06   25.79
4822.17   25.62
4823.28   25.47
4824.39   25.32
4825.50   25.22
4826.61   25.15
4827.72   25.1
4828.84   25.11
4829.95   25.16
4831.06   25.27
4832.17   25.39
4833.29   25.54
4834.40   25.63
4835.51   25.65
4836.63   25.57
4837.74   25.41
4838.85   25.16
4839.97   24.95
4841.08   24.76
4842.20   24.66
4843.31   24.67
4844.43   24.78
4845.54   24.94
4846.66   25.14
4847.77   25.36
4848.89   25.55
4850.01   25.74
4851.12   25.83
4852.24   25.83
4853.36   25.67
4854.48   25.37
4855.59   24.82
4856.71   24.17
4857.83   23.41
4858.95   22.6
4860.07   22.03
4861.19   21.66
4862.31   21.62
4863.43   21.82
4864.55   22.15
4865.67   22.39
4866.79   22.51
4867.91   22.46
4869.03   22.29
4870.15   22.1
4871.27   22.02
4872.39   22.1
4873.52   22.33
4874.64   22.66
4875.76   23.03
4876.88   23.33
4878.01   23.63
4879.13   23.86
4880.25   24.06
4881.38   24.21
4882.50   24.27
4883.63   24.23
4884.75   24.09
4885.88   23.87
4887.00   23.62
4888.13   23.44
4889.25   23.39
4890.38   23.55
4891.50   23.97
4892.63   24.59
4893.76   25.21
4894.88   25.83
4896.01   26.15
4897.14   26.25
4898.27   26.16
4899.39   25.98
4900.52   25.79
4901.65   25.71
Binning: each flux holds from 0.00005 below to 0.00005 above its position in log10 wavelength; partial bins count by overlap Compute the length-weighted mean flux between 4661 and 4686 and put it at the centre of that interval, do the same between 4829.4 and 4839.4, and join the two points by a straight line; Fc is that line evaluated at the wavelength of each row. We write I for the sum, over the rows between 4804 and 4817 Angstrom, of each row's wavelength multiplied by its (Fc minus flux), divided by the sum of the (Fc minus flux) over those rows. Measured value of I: 4811.2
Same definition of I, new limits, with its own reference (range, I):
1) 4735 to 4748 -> 4744.1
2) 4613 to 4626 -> 4621.5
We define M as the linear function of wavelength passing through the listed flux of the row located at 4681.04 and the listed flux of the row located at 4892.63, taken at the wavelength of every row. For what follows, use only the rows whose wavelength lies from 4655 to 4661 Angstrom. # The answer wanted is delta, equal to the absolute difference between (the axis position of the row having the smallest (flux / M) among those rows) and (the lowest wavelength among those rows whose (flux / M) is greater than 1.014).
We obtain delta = 1.1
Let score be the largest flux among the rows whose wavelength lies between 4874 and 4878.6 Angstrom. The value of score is 23.63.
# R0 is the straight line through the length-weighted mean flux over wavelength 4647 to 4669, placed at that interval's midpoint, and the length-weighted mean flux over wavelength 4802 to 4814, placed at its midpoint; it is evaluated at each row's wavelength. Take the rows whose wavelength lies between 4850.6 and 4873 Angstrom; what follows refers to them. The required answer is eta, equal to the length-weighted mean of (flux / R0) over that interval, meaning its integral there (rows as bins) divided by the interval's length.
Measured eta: 0.88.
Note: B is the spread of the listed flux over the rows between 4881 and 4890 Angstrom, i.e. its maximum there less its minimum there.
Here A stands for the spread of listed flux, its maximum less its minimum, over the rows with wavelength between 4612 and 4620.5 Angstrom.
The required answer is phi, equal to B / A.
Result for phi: 2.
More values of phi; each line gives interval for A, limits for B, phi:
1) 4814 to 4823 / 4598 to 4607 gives 3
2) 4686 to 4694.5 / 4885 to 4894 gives 20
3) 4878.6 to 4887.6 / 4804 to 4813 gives 1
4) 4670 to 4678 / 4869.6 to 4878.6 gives 5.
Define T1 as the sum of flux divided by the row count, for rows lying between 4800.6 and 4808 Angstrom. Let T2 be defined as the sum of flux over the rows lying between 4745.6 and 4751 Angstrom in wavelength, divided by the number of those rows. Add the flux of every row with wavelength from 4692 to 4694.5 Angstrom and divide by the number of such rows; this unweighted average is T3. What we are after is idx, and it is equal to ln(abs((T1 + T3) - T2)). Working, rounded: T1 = 25.8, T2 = 25.9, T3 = 25.3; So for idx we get 3.23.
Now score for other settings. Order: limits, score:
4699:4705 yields 24.32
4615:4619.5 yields 25.4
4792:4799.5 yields 26.58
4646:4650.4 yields 24.35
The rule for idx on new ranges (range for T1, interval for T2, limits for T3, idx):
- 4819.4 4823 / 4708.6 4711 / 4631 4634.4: 3.34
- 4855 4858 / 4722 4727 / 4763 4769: 3.16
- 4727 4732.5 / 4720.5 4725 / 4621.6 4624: 3.23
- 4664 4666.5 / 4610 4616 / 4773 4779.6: 3.22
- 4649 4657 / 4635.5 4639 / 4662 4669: 3.20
